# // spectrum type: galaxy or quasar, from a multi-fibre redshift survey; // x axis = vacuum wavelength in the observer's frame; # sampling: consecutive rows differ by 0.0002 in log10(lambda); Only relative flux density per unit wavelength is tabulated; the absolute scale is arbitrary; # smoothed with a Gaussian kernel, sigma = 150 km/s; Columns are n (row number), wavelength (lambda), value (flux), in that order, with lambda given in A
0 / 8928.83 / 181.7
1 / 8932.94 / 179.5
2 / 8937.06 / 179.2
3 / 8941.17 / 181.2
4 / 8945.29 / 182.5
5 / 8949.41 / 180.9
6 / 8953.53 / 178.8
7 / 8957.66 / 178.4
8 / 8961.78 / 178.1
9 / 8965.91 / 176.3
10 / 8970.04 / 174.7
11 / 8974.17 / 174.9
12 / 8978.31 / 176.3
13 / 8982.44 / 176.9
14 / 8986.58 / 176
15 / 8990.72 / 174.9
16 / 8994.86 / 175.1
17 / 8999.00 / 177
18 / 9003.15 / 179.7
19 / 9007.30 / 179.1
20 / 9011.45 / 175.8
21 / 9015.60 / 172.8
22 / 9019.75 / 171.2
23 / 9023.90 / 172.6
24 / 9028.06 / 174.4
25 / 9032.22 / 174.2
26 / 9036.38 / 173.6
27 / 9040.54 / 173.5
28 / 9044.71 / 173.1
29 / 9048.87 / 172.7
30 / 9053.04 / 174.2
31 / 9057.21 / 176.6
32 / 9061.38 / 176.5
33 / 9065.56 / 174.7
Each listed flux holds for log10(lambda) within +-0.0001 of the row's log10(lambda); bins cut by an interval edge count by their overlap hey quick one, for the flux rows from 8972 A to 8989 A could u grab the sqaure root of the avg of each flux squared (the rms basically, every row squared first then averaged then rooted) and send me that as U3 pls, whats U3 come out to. 176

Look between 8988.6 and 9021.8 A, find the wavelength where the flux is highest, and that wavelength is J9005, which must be 9003.15 A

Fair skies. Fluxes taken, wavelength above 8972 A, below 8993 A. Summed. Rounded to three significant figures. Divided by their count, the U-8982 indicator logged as 176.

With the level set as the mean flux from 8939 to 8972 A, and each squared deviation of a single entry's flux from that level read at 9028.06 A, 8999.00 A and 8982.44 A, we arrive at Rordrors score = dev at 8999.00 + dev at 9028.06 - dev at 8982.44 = 20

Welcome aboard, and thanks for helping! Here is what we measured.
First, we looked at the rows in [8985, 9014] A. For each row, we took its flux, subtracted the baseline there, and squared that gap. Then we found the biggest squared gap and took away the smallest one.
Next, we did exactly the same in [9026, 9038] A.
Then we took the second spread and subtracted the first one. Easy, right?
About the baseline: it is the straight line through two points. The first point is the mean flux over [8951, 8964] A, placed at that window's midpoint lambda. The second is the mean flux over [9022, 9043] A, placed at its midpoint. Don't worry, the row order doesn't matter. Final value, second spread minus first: -17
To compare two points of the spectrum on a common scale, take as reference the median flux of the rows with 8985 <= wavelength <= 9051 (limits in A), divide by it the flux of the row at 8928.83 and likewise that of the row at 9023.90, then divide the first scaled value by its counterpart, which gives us 1.05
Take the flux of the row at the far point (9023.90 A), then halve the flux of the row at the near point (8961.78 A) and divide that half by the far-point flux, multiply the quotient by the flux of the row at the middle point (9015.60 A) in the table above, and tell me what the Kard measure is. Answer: 89.2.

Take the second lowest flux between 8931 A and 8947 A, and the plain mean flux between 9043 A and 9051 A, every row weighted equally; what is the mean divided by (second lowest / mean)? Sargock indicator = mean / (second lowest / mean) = 167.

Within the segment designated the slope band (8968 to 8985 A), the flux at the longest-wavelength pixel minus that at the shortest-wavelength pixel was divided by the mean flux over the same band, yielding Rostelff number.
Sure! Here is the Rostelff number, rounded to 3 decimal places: 0.013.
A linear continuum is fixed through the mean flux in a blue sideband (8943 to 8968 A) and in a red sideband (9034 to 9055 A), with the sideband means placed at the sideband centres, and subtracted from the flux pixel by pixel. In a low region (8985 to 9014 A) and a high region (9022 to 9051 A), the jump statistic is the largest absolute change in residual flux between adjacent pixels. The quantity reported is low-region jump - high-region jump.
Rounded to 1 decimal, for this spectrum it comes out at 1.0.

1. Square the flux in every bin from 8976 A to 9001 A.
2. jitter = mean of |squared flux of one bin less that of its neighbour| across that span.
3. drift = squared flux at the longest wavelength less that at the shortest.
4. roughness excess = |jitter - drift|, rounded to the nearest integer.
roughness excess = 84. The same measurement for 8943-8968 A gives 2669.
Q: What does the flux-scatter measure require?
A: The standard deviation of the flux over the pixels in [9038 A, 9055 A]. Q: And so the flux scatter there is 0.6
